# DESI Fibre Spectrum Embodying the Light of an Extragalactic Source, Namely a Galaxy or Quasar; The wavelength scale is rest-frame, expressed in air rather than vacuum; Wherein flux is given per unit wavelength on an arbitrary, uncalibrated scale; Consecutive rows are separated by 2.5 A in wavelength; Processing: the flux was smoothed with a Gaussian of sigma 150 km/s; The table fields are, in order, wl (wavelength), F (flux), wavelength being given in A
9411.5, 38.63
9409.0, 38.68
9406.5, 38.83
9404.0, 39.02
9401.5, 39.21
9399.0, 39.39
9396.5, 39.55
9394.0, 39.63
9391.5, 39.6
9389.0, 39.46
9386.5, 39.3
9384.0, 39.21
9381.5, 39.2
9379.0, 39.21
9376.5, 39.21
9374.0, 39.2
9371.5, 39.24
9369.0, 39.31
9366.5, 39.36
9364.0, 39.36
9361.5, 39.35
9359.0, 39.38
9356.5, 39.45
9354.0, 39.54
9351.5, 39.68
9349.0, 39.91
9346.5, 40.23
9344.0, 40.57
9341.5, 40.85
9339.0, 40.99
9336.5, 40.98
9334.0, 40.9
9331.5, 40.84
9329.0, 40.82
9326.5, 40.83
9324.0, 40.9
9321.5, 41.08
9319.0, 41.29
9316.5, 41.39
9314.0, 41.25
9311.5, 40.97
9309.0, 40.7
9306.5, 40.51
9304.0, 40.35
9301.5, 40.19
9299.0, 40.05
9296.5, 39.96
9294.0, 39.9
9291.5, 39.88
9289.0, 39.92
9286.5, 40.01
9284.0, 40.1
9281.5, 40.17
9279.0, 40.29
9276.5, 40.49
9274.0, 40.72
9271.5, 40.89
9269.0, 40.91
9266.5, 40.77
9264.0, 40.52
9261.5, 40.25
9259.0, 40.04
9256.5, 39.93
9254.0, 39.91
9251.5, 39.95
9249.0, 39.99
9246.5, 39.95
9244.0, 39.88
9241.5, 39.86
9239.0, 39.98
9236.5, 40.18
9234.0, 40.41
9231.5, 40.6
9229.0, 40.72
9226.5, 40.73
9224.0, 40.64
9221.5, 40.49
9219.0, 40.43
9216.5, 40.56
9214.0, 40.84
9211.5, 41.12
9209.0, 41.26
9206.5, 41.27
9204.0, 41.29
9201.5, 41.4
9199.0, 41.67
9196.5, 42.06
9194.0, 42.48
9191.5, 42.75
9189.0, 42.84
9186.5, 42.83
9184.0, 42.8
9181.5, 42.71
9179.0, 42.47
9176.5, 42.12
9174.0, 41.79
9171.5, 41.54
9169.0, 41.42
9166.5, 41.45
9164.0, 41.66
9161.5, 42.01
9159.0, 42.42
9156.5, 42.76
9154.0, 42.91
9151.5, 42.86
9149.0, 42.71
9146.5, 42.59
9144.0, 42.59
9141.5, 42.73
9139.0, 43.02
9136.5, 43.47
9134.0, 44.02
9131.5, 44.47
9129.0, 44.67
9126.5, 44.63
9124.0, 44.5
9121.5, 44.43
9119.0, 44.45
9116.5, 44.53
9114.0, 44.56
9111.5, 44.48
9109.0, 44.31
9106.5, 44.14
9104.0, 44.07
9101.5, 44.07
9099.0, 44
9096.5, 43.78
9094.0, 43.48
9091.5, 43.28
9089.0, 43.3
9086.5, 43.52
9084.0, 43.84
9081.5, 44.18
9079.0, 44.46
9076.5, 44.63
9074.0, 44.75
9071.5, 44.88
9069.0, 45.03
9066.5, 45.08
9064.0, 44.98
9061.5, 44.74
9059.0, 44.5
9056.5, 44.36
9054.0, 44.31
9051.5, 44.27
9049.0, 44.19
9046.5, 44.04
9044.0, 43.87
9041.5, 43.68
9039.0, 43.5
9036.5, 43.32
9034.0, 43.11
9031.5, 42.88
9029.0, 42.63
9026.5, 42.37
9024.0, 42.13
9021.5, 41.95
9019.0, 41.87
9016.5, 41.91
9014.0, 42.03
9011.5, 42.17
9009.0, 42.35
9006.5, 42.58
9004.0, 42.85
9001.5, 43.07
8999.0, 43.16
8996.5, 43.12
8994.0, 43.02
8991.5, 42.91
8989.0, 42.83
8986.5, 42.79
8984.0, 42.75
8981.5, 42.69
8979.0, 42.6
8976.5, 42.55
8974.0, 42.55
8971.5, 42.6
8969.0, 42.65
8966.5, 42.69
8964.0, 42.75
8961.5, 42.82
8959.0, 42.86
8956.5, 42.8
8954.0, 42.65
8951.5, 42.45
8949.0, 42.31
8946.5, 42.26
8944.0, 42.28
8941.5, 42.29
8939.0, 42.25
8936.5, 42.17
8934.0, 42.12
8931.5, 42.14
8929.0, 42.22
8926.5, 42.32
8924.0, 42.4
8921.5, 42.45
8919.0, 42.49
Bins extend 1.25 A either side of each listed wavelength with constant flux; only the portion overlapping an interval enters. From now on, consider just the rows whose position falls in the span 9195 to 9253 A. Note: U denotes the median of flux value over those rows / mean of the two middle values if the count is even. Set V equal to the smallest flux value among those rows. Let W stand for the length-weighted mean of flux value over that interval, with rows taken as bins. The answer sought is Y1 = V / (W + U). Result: 0.490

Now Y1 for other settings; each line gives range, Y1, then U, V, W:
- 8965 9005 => 0.497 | 42.8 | 42.55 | 42.8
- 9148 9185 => 0.489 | 42.4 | 41.42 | 42.2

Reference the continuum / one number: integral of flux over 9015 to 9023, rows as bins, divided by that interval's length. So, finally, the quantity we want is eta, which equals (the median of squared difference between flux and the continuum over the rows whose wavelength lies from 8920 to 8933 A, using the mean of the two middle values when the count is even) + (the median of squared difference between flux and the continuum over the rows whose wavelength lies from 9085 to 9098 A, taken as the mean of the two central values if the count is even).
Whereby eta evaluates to 3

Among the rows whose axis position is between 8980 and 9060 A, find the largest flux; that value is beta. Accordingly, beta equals 44.5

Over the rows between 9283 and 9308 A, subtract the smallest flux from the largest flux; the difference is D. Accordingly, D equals 0.6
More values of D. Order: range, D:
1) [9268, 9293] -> 1.0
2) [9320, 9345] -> 0.5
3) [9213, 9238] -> 0.7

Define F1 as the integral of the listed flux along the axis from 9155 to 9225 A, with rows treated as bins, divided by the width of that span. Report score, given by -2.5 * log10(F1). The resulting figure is -4.05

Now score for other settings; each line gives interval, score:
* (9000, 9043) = -4.07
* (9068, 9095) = -4.11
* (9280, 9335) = -4.02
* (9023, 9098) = -4.11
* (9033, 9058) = -4.11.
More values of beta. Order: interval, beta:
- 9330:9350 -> 40.99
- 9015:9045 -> 43.87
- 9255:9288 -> 40.91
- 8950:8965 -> 42.86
